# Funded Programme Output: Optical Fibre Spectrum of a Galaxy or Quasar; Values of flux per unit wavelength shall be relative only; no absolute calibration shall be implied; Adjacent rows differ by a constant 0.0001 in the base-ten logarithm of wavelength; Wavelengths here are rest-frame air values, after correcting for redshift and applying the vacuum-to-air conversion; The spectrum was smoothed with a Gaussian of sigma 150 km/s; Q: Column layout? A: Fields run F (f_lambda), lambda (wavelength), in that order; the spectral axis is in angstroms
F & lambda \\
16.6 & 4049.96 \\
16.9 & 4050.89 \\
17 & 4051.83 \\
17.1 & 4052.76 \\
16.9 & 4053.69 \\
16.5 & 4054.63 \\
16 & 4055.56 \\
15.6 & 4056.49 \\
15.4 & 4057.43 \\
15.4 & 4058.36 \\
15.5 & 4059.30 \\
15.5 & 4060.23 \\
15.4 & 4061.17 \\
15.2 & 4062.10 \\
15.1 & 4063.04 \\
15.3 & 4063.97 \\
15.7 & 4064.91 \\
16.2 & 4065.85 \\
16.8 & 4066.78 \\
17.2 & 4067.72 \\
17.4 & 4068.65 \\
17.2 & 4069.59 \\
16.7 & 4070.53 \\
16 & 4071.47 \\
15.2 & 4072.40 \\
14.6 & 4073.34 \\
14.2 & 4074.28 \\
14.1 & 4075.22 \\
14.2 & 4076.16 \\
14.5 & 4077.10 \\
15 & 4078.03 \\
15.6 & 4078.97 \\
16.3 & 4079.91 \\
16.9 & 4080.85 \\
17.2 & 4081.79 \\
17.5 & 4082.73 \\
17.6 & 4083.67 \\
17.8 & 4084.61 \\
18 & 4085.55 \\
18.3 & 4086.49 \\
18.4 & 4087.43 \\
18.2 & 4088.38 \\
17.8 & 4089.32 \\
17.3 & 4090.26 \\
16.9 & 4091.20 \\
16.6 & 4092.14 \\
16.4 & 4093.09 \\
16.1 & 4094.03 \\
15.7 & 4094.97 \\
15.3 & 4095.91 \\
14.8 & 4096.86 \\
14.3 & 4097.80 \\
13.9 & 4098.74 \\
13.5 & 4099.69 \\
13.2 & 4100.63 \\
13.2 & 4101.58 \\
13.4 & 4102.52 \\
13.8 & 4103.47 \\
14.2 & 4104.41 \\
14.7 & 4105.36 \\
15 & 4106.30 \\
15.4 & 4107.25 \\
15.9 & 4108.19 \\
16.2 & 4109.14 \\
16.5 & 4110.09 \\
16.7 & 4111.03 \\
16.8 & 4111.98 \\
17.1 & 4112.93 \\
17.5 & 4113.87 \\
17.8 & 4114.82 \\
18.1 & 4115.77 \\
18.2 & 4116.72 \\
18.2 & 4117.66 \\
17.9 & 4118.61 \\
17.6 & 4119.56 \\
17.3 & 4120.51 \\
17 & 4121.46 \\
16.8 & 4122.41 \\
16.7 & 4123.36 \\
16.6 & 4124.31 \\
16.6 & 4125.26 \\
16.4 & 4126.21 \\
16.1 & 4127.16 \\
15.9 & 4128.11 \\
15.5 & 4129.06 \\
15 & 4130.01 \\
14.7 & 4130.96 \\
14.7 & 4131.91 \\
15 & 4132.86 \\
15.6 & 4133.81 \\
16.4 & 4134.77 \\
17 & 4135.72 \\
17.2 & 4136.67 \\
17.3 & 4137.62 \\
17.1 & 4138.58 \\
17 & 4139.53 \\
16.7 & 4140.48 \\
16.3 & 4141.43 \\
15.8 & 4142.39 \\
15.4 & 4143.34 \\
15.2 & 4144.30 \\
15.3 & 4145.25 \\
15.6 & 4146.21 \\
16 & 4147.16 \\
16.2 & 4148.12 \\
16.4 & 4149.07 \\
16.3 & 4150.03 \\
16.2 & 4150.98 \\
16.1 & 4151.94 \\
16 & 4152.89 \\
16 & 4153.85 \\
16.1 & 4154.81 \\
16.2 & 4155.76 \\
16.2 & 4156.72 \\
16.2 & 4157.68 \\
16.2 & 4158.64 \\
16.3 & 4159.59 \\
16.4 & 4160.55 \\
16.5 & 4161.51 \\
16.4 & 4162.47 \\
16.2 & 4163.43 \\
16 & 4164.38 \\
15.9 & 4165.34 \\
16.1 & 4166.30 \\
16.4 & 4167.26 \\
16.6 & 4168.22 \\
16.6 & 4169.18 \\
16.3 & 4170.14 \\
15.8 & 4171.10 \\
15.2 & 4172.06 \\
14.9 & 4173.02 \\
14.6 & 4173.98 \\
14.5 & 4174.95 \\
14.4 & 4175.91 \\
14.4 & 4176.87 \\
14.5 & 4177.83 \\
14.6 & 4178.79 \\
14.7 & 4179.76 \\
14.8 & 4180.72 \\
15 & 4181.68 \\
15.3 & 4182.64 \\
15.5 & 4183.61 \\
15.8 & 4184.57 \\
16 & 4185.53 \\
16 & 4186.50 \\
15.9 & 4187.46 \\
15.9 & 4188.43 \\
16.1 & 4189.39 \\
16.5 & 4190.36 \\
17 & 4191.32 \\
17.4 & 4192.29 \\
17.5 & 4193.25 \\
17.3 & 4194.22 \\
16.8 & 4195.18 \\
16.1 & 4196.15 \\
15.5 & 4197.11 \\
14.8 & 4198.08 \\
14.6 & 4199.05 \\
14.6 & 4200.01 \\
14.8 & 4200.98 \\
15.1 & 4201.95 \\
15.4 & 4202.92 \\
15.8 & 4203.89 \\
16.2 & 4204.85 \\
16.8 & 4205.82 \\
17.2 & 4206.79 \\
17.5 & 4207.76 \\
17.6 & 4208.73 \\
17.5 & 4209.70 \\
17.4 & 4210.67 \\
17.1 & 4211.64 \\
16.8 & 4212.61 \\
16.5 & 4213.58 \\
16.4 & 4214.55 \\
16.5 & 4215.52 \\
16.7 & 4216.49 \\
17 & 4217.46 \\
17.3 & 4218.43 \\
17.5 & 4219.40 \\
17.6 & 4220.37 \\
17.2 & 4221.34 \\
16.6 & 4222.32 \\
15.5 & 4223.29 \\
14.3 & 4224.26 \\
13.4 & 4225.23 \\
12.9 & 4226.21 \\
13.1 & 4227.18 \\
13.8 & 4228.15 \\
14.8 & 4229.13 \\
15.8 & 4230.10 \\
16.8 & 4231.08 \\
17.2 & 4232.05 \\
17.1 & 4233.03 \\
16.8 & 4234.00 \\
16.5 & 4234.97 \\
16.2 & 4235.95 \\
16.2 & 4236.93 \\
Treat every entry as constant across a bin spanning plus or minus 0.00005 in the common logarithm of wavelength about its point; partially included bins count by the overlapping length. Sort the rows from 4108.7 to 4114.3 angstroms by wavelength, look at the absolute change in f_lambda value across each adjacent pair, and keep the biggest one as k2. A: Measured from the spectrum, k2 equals 0.40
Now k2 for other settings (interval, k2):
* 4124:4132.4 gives 0.50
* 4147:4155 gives 0.20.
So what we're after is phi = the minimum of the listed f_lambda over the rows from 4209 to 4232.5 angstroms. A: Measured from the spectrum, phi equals 12.9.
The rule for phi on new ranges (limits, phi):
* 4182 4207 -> 14.6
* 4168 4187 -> 14.4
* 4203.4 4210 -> 15.8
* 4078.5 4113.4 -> 13.2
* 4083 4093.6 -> 16.4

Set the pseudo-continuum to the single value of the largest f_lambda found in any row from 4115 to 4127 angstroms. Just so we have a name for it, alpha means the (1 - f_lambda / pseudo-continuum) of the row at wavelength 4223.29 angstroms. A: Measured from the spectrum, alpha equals 0.15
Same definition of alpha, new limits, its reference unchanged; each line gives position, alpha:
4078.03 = 0.18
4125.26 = 0.09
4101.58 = 0.27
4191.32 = 0.07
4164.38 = 0.12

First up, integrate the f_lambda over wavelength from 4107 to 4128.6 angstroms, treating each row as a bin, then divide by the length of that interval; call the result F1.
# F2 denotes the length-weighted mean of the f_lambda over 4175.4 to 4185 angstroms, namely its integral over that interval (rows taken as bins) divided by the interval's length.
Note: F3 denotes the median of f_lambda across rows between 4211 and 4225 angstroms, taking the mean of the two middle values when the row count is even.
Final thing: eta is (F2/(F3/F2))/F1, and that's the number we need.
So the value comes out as 0.78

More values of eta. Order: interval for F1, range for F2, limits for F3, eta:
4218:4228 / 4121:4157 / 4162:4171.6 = 1.03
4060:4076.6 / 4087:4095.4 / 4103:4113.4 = 1.17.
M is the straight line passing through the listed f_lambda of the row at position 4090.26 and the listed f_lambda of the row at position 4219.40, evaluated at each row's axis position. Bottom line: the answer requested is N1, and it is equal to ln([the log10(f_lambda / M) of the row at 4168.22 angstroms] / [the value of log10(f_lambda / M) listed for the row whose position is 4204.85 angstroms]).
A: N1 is -0.5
